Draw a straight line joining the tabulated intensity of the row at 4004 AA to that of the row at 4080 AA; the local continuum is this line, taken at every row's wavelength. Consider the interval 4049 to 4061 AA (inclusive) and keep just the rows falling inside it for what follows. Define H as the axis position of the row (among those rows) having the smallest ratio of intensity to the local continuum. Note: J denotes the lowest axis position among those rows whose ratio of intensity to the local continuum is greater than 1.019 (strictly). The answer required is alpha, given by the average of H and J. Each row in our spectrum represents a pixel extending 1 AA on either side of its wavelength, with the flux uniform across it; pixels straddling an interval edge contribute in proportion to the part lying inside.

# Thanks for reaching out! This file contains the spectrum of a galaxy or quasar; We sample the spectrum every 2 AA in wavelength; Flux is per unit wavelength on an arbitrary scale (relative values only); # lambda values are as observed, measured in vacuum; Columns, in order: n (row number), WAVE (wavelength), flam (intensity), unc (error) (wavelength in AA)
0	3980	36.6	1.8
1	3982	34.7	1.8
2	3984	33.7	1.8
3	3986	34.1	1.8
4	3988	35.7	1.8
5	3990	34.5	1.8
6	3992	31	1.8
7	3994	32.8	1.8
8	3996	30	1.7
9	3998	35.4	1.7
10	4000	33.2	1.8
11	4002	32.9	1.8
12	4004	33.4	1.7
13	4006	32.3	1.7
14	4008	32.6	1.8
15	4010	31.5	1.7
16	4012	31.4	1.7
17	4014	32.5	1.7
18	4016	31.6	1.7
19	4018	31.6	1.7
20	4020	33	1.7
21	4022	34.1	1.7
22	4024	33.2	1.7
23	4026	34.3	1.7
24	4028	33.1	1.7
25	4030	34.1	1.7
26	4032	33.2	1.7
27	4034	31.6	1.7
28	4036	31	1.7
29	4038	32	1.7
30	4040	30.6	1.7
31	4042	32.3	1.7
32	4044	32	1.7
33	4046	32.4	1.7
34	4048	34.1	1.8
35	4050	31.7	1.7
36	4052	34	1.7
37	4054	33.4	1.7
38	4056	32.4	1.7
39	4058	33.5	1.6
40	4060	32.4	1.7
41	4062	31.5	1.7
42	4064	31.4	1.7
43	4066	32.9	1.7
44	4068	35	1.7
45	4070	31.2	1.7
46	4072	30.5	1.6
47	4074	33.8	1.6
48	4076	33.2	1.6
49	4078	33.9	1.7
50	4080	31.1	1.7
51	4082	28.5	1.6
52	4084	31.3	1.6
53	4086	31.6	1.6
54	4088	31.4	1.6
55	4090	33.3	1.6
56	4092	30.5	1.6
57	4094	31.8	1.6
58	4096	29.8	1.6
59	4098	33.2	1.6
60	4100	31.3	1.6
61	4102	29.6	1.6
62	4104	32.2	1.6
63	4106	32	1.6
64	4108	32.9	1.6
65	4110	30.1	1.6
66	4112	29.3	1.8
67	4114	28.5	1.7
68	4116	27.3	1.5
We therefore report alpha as 4051 AA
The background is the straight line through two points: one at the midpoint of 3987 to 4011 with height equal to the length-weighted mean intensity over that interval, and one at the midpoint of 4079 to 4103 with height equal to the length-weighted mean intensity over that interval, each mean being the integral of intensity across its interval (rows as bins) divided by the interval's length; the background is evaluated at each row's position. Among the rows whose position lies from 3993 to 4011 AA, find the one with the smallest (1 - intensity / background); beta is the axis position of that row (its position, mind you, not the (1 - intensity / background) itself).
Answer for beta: 3998 AA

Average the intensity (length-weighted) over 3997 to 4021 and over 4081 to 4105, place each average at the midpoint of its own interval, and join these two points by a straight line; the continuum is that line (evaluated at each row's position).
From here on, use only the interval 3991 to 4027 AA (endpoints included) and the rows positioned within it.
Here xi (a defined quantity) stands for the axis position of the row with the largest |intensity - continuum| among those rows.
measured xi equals 3996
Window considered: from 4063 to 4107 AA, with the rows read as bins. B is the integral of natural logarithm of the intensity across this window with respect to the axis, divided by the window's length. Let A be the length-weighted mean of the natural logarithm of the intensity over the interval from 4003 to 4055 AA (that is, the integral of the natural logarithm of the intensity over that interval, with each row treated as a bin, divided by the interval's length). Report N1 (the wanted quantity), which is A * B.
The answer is 12.0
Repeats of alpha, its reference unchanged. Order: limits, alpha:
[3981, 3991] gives 3986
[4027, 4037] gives 4033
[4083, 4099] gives 4091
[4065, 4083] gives 4074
